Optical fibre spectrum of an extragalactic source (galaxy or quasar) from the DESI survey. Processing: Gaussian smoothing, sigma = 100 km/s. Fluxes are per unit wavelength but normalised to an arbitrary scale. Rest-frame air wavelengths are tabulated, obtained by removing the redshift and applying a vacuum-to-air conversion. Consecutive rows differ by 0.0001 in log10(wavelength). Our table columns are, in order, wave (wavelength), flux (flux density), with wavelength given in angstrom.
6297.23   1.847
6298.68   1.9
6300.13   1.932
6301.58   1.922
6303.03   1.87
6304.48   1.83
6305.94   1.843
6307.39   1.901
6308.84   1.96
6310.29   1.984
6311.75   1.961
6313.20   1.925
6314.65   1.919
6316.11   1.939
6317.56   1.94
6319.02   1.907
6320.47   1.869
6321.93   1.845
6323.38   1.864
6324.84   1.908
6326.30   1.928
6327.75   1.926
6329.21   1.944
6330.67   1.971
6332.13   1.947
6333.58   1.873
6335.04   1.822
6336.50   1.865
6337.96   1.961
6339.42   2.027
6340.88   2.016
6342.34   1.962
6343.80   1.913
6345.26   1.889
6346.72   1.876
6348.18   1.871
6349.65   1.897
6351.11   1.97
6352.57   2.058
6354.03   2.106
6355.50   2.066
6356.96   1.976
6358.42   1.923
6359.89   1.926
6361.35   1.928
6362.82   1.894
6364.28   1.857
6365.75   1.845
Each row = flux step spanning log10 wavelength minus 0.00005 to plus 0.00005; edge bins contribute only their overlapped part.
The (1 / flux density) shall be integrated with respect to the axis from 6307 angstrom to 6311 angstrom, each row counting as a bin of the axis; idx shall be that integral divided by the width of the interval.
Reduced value 0.513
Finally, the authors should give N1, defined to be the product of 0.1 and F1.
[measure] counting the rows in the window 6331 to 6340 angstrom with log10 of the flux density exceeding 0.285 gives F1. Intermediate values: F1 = 3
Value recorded 0.30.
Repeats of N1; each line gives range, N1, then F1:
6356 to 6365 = 0.20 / 2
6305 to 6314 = 0.30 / 3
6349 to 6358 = 0.50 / 5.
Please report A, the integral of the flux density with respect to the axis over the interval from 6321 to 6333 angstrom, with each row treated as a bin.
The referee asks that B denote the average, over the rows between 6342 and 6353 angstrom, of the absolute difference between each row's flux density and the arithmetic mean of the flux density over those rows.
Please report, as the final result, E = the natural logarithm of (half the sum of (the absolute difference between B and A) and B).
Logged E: 2.44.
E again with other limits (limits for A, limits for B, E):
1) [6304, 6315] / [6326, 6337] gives 2.36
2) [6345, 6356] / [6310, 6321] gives 2.38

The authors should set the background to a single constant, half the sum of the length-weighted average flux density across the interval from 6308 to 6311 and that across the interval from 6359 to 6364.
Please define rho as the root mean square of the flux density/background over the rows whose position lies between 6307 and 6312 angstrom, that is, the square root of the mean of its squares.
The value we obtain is 1.01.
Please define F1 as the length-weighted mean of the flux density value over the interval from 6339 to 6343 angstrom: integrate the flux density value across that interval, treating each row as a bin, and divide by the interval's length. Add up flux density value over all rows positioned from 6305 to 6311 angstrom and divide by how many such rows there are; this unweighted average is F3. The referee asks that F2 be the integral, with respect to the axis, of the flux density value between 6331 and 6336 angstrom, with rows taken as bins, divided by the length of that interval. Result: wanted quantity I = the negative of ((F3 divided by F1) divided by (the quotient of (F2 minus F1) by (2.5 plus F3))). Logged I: 38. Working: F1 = 2.00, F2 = 1.89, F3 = 1.92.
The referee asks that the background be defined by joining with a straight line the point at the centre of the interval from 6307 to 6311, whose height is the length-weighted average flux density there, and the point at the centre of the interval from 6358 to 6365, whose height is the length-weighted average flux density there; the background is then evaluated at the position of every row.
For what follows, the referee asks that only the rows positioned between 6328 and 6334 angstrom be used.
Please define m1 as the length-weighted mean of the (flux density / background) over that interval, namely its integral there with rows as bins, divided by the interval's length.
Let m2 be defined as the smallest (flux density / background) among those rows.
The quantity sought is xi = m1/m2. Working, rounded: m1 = 1.00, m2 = 0.97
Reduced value 1.03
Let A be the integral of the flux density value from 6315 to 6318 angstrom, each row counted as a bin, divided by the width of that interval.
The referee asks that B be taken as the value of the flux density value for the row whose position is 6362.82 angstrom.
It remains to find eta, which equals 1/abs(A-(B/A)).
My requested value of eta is 1.04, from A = 1.94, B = 1.894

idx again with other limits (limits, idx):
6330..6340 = 0.521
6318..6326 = 0.531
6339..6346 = 0.511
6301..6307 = 0.536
